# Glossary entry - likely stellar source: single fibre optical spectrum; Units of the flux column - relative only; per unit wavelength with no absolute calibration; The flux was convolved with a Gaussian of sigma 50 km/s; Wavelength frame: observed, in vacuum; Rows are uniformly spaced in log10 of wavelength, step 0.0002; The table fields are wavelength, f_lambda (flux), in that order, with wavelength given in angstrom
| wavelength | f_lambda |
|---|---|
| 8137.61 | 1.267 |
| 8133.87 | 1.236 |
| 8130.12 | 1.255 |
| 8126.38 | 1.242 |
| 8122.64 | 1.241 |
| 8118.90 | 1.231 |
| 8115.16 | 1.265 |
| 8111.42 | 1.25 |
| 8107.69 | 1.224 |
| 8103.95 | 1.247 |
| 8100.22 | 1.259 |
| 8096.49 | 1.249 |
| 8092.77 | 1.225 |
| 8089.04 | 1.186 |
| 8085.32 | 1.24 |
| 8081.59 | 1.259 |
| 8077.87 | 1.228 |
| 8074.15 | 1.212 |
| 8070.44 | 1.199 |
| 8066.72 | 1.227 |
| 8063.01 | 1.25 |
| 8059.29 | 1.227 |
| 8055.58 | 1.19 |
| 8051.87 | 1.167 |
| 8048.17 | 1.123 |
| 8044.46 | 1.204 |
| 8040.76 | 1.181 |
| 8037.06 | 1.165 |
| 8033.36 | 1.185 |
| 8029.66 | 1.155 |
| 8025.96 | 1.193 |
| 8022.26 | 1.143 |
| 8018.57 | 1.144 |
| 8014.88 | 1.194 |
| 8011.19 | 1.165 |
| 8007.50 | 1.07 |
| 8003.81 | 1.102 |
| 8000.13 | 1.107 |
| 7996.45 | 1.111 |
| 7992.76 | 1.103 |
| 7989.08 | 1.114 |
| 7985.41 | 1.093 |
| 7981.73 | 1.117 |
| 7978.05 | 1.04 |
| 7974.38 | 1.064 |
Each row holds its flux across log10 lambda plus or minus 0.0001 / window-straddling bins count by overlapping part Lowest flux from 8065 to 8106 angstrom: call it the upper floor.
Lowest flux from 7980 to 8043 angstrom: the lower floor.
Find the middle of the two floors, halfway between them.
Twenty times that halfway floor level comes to 22.6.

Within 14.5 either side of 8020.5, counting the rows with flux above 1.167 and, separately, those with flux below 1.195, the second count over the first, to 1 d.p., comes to 2.7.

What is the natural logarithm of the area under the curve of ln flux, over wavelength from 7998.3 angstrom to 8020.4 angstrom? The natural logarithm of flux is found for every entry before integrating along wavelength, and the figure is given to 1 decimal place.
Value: 1.0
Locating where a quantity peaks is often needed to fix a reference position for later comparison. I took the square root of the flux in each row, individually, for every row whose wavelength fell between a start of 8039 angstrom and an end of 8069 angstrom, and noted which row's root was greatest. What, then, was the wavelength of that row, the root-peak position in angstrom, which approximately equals 8063.01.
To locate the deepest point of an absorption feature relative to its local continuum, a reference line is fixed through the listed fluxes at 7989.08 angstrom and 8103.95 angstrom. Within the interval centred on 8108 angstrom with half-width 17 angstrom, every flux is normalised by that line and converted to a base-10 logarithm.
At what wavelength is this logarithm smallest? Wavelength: 8118.90 angstrom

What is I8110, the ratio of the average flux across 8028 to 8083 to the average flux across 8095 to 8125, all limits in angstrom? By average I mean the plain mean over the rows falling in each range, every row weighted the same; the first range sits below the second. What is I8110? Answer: 0.962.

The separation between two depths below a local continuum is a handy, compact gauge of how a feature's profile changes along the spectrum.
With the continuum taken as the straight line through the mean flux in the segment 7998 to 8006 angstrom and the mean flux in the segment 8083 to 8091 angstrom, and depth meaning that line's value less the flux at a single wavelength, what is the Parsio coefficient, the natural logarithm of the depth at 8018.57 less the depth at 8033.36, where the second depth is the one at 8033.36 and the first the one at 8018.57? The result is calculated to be -3.8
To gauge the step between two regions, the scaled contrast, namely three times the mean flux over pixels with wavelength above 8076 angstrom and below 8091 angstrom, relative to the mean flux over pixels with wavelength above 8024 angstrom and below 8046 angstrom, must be 3.12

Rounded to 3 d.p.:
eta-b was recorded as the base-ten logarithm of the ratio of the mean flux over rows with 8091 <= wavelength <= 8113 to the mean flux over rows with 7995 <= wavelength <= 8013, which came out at 0.049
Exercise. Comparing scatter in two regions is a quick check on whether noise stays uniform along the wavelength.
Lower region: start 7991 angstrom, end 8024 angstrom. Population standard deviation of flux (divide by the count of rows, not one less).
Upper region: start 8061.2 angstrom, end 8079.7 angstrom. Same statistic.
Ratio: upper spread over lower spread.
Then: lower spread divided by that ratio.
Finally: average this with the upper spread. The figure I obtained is 0.046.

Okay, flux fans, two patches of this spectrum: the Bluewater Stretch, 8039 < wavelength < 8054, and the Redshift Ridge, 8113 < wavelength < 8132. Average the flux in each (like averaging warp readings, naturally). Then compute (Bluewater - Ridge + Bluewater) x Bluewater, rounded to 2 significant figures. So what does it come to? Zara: 1.3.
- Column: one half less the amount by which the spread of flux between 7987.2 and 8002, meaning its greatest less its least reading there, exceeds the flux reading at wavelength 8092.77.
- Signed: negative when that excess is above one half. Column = 1.71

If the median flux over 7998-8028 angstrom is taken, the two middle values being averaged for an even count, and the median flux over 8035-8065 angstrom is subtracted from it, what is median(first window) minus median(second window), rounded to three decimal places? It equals -0.042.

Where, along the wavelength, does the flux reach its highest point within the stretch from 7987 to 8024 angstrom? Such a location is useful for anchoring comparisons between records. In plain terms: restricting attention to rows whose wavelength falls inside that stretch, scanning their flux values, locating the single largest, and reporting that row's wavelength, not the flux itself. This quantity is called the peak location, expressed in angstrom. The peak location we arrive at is 8014.88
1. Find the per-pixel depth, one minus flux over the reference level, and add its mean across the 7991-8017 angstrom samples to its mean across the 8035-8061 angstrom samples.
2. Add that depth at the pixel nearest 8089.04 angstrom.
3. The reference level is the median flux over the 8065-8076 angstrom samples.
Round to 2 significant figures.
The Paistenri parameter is 0.12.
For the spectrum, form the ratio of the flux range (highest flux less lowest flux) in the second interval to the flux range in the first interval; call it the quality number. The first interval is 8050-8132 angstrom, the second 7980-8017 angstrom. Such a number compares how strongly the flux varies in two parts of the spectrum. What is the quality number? 1.3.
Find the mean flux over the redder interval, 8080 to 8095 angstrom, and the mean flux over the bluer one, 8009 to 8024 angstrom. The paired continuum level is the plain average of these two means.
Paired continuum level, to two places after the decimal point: 1.19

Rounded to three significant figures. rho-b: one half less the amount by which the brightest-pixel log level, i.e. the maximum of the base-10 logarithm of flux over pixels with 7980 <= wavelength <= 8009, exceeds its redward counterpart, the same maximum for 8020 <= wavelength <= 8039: 0.529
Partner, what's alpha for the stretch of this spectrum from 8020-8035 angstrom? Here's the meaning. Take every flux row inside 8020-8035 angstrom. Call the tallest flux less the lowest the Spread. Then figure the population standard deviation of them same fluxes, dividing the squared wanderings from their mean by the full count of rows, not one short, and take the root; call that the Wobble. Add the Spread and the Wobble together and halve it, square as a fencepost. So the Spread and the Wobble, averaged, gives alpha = 0.035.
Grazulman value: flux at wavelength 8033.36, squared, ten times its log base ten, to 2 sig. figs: 1.5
